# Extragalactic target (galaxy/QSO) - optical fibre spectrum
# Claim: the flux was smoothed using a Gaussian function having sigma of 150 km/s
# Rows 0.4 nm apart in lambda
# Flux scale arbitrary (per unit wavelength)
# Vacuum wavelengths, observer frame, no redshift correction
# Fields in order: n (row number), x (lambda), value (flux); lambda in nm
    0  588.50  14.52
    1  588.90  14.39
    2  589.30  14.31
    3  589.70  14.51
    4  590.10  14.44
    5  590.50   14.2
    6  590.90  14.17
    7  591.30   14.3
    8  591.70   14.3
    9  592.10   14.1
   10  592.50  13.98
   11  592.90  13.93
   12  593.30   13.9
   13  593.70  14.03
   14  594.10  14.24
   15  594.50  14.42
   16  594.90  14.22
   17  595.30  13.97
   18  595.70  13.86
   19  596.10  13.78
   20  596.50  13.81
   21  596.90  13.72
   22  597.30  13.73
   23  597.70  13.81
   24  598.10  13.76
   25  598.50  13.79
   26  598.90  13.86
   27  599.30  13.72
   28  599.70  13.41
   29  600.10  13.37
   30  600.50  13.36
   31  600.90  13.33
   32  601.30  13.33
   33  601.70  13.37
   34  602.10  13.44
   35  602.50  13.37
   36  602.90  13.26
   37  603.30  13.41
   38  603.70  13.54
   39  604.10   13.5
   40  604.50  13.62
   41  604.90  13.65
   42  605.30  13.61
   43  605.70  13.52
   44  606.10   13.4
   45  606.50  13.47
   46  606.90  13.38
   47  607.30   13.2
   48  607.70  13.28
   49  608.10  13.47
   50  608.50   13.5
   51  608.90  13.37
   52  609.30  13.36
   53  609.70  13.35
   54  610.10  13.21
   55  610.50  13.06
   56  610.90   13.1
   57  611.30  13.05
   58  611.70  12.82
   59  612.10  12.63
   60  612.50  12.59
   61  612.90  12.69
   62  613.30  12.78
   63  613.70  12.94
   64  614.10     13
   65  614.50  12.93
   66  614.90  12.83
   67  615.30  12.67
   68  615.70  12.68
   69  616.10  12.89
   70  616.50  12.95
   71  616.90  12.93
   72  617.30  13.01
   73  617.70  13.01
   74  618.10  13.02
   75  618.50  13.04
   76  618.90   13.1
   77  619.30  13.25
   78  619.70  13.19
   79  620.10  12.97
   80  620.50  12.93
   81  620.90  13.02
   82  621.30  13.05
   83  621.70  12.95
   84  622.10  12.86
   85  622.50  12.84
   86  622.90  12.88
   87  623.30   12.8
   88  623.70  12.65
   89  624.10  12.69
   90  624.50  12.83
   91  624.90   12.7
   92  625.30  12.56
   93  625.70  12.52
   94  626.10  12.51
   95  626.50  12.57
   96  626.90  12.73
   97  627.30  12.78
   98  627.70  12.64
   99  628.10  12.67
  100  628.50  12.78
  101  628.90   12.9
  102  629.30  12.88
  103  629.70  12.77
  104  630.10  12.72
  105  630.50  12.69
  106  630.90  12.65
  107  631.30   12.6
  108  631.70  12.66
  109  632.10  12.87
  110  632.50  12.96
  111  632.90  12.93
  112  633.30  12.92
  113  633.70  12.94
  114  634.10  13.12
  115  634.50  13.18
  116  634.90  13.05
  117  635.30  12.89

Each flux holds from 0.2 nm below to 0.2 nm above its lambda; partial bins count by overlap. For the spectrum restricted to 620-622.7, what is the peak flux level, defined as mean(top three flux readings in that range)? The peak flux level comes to 13.0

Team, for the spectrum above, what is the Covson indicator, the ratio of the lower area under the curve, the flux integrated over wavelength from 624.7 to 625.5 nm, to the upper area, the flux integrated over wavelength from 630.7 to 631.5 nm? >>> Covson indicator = 1.0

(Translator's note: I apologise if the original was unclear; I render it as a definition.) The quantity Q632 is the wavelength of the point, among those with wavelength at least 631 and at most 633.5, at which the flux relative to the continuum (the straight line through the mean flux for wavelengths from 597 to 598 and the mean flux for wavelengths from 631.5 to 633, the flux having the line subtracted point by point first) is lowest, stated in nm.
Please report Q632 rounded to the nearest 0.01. 631.30 nm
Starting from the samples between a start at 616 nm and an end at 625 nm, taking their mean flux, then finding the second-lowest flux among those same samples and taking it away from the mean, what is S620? 0.25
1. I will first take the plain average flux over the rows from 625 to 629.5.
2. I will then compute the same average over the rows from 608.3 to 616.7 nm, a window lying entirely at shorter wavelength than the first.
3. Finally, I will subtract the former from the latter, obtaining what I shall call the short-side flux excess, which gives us 0.29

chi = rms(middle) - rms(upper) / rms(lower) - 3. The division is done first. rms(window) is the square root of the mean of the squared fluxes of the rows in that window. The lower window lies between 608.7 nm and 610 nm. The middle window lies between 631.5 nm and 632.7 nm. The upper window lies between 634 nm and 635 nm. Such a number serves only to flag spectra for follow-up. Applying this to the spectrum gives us 8.8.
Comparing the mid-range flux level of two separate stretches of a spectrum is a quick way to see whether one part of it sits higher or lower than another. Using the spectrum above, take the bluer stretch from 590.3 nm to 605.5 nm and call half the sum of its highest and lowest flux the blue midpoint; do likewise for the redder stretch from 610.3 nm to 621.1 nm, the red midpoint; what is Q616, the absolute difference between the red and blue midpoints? 0.92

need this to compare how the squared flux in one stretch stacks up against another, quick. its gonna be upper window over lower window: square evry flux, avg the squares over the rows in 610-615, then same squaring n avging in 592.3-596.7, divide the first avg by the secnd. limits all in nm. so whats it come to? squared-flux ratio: 0.85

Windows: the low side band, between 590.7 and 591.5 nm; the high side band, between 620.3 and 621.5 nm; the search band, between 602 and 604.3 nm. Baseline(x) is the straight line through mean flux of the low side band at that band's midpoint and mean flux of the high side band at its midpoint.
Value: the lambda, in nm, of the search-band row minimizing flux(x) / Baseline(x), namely 602.90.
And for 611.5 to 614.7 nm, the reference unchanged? 612.50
